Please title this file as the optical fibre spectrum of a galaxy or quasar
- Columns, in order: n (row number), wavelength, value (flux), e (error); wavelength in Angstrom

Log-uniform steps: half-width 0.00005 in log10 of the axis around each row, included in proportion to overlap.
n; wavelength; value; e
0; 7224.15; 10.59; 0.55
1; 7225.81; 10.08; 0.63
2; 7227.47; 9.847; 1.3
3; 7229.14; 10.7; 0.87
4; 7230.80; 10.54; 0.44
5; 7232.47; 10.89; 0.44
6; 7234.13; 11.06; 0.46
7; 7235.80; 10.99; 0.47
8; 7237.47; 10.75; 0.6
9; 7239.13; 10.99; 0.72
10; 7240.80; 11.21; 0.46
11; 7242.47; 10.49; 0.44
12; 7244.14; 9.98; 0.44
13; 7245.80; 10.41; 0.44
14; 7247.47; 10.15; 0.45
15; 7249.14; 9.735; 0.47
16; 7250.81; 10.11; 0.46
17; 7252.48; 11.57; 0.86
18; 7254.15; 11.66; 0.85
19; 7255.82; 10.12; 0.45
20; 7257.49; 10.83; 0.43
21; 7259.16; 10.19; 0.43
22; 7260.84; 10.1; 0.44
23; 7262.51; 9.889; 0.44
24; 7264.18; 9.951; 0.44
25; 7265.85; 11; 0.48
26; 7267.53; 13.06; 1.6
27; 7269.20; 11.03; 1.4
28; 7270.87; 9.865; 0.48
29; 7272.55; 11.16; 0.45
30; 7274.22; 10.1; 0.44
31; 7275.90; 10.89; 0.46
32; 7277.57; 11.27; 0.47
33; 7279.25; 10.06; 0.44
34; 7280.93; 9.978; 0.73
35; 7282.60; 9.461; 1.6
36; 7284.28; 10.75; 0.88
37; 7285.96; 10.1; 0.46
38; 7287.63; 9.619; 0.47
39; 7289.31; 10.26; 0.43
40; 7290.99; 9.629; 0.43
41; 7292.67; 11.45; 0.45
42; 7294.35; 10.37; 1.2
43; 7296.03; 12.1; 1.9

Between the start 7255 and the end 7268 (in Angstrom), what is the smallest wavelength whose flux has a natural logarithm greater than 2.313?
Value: 7255.82 Angstrom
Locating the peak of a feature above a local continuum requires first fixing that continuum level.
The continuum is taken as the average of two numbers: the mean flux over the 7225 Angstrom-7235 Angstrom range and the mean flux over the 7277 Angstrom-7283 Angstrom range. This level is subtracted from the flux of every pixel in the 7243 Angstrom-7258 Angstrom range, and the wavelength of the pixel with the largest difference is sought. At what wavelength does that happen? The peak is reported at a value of 7254.15 Angstrom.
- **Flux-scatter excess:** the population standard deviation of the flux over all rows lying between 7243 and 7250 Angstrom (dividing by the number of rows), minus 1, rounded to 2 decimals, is -0.75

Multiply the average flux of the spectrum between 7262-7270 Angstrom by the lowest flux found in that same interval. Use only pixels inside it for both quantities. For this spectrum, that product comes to 109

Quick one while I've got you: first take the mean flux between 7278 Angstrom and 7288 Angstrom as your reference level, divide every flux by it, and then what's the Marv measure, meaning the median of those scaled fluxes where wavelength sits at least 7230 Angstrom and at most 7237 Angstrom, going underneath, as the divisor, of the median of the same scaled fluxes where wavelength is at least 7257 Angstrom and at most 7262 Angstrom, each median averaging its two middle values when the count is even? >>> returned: 0.93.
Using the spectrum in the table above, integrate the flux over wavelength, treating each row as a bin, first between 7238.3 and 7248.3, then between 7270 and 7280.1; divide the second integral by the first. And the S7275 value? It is 1.01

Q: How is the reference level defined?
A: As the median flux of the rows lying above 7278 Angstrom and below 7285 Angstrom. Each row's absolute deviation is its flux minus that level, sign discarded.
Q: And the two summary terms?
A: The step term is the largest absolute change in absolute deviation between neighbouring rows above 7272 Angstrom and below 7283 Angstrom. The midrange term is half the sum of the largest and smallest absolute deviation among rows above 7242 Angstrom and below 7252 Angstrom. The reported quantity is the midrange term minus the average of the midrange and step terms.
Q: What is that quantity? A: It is -0.48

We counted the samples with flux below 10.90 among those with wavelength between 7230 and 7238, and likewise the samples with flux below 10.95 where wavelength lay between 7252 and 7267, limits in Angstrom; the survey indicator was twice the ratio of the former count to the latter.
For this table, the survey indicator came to 1.0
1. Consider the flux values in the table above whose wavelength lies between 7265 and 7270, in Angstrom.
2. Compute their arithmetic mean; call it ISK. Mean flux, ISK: 11.7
